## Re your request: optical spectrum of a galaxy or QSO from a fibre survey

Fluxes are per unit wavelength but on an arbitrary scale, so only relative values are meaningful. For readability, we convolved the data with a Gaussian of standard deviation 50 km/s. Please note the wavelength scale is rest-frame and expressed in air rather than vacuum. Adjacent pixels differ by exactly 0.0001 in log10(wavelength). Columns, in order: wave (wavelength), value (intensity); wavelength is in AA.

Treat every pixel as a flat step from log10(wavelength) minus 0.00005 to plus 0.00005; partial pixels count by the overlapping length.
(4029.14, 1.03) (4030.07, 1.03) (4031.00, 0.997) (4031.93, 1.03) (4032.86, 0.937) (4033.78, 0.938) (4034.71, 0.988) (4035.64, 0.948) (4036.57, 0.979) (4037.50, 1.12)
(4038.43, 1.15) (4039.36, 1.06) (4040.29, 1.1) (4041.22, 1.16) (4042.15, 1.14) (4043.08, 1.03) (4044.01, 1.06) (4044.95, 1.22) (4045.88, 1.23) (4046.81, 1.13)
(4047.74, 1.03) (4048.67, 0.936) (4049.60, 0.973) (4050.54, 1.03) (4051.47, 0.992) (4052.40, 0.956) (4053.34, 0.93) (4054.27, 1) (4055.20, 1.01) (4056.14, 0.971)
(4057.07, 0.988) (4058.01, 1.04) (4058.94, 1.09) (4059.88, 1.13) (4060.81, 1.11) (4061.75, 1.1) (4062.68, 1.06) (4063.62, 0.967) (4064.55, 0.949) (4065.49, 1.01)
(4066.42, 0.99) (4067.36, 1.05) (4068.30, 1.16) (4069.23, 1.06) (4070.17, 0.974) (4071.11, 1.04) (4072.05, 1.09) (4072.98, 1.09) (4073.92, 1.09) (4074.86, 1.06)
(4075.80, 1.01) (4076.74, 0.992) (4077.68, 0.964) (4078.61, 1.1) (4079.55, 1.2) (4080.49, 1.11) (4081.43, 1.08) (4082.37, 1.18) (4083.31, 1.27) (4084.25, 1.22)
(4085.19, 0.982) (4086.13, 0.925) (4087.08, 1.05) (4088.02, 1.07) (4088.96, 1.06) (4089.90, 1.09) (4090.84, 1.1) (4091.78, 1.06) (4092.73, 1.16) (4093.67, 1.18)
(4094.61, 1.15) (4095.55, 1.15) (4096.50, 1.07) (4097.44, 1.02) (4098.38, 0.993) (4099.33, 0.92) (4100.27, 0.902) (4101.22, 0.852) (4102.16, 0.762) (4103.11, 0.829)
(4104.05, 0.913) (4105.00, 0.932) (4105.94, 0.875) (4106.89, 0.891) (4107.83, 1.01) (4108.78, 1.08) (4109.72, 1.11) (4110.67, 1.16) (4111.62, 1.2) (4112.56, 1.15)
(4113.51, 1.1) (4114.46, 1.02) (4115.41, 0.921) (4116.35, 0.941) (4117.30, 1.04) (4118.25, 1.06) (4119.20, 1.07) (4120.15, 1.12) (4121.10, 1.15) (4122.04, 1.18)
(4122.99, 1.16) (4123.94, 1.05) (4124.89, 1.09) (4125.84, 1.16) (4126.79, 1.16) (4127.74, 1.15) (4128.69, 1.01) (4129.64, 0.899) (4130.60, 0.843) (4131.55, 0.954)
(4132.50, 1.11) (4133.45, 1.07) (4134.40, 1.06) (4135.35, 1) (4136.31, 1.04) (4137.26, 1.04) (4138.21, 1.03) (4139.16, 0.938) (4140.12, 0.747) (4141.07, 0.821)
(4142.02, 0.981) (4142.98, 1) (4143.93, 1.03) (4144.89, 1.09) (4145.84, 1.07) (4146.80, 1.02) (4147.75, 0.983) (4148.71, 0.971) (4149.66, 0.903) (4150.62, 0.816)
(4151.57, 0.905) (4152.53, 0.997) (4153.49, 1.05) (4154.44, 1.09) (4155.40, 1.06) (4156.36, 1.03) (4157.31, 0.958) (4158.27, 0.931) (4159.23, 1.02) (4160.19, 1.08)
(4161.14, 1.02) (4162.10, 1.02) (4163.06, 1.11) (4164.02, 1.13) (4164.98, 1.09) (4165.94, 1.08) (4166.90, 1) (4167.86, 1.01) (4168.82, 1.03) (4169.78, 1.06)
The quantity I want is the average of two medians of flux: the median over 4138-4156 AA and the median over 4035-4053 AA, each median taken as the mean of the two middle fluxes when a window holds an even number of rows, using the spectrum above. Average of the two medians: 1.03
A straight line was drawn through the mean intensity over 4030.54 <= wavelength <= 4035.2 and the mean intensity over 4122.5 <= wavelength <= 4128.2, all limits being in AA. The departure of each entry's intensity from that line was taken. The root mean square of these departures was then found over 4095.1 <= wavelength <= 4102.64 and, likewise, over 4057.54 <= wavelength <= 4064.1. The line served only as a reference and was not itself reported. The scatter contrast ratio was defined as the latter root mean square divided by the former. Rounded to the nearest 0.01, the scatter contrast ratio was 0.40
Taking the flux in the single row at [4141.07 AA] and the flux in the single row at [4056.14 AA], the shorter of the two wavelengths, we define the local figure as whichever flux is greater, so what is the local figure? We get 0.97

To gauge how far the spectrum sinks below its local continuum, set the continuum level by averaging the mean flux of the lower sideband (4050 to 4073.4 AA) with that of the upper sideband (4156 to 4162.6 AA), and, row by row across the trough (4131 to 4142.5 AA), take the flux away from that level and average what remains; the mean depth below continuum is 0.04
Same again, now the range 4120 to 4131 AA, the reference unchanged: -0.06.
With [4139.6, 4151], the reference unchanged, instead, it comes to 0.07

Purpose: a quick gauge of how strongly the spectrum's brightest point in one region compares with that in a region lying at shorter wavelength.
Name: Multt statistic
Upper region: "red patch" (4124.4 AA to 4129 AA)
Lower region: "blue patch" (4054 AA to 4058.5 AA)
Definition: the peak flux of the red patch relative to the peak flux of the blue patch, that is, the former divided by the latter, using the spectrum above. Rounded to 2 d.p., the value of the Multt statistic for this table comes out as 1.12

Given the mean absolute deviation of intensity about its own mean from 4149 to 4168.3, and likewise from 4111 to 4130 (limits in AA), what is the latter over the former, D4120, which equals 1.20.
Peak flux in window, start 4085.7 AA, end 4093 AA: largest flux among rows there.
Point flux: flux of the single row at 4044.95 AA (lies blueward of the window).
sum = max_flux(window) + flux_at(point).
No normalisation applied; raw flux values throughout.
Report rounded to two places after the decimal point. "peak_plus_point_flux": 2.38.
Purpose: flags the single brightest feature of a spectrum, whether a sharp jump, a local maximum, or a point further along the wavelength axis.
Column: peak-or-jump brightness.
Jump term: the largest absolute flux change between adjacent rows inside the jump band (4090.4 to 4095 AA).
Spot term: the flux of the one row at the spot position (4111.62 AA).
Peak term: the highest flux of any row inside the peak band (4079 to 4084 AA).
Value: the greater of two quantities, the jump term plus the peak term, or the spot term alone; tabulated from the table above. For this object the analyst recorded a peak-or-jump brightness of 1.37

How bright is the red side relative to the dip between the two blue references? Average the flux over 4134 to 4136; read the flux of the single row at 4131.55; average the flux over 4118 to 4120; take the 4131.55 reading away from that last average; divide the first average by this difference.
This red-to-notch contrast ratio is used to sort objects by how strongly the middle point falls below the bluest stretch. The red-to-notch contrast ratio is 9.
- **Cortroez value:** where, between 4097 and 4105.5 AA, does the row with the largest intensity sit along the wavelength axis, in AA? 4097.44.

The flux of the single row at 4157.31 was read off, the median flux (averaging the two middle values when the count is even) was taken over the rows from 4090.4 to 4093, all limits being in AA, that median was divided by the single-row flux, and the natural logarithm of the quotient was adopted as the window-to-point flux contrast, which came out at 0.14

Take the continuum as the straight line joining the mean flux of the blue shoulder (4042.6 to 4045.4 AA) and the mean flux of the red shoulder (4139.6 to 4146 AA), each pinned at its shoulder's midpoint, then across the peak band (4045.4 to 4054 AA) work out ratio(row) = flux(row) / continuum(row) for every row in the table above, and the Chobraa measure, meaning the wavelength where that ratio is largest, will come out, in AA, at 4045.88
